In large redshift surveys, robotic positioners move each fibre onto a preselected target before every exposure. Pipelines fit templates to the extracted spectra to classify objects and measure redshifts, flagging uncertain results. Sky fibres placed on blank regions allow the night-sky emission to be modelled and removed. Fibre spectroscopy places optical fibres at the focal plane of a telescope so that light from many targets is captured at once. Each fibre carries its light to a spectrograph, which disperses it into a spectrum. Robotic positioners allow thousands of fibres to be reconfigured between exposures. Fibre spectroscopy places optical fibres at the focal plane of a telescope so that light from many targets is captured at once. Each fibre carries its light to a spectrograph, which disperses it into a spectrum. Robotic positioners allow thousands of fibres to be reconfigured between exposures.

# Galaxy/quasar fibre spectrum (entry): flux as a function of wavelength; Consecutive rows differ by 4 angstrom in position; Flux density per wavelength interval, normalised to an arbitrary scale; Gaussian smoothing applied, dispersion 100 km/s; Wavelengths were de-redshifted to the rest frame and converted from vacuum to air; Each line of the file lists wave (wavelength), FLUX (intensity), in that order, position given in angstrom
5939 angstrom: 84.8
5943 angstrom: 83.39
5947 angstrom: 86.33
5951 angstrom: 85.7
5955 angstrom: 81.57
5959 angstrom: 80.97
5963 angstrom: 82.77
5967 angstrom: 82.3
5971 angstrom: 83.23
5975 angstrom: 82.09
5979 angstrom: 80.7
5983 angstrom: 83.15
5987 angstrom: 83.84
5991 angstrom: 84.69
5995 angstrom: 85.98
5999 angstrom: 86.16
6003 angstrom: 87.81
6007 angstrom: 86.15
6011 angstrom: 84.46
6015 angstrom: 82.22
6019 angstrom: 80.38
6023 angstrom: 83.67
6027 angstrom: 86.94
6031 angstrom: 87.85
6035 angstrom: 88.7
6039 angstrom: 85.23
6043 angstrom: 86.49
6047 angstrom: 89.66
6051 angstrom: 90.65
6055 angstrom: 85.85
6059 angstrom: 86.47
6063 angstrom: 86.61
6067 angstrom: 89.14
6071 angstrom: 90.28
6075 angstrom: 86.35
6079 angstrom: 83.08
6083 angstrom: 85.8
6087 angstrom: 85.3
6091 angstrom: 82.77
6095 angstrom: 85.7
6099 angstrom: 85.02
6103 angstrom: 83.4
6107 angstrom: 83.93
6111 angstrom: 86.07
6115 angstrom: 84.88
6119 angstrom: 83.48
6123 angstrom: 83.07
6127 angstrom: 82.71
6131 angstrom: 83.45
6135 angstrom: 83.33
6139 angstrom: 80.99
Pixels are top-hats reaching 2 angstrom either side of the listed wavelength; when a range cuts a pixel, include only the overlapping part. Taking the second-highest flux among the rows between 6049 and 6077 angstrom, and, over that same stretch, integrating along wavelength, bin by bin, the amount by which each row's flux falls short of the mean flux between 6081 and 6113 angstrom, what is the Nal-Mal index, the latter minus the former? -179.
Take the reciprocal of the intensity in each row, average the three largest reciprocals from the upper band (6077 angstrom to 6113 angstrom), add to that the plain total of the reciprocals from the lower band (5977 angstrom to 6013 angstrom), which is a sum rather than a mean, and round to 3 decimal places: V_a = 0.118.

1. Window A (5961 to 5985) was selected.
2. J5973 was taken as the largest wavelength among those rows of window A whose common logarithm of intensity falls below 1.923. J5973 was 5983 angstrom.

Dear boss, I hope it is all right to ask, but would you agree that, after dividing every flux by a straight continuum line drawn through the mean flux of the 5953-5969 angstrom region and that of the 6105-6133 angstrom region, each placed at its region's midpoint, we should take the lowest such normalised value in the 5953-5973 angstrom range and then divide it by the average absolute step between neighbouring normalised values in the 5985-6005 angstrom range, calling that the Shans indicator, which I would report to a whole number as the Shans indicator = 87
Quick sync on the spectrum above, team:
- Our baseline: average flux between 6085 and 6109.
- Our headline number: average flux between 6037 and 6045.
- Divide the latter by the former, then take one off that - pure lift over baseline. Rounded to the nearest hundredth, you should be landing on 0.02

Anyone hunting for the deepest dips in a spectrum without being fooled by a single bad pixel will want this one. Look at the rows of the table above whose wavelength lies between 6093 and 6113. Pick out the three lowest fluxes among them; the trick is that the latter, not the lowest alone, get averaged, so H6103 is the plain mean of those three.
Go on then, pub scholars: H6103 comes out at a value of 84.1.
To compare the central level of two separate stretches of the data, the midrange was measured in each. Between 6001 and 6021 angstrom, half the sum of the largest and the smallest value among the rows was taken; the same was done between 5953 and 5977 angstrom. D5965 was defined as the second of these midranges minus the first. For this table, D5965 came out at -2.0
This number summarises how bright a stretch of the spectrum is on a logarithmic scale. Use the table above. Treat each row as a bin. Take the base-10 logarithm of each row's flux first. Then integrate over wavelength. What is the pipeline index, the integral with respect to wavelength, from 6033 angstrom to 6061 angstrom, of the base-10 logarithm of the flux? 54.4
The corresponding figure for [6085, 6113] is 54.0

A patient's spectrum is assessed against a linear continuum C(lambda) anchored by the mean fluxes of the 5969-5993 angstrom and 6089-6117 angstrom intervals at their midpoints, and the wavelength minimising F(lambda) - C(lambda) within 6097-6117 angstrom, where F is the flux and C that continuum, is 6103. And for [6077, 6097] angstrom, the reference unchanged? 6091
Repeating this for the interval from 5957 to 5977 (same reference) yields 5959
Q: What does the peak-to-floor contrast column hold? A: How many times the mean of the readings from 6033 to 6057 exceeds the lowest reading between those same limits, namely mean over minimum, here 1.03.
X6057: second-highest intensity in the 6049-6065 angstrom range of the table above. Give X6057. 86.61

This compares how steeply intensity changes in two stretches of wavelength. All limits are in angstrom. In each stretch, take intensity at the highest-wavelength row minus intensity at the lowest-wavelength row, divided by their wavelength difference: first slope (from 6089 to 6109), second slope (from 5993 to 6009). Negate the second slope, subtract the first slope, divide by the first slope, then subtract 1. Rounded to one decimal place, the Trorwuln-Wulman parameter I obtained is -2.2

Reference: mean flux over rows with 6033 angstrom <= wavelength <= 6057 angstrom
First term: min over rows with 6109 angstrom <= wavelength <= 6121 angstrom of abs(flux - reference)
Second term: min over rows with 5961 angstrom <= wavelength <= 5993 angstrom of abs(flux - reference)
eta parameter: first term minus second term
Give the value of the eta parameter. -1.4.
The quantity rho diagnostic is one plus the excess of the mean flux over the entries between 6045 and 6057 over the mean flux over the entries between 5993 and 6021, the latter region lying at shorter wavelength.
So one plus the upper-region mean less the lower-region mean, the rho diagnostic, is 5.0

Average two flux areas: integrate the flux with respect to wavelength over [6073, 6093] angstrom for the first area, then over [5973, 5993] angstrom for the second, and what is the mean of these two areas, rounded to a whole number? 1676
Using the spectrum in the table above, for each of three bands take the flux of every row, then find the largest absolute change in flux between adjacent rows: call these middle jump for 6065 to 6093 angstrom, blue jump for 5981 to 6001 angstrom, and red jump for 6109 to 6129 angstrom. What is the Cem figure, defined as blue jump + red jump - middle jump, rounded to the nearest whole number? -1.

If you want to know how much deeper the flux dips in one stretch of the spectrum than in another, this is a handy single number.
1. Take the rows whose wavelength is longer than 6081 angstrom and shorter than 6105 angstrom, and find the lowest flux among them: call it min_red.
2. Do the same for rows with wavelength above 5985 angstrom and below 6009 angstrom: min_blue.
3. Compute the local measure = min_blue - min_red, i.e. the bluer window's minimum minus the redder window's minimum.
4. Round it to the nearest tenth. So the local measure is 1.1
